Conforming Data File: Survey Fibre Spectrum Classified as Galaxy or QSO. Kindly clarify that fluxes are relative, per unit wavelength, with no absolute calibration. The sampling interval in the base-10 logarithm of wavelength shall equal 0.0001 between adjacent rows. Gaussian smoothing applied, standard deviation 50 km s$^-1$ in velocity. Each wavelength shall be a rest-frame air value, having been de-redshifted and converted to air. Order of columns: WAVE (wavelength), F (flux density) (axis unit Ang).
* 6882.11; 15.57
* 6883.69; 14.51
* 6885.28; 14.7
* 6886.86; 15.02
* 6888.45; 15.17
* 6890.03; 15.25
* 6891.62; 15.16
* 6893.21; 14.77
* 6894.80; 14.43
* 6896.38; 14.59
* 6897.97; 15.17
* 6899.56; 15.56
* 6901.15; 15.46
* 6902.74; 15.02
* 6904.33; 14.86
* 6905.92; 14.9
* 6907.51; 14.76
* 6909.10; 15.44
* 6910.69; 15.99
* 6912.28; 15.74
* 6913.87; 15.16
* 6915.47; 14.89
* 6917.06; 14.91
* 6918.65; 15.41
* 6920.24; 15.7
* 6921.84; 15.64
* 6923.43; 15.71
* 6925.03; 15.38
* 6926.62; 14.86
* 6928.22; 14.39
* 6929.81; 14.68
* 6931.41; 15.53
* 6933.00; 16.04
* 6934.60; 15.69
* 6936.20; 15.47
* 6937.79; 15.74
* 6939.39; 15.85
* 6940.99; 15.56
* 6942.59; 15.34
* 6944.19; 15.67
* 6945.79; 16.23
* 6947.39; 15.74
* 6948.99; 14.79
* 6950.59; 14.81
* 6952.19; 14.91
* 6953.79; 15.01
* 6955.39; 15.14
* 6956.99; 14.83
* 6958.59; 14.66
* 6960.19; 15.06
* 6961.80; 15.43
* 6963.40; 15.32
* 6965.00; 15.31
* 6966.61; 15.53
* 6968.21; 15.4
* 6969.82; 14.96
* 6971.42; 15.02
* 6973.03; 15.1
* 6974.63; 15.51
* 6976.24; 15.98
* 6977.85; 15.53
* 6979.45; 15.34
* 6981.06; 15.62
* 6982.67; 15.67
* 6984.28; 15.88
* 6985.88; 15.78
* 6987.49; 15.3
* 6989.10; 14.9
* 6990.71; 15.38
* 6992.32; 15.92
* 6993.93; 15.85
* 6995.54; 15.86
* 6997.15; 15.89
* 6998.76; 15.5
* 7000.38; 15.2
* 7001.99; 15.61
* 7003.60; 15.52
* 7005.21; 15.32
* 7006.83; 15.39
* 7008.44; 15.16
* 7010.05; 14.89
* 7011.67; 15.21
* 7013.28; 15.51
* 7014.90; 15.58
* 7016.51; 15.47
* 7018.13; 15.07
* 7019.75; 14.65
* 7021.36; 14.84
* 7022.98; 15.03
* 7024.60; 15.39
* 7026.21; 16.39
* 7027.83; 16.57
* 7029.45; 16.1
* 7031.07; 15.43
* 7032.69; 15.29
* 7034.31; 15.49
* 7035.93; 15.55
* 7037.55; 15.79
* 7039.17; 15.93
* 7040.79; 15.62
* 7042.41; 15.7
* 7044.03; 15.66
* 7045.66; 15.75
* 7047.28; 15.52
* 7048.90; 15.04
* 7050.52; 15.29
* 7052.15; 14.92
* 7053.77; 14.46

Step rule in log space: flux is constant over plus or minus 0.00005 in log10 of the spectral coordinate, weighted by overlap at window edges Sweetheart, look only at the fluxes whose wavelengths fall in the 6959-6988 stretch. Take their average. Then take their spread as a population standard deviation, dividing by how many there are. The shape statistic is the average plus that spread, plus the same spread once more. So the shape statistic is 15.99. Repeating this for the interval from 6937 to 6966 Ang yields 16.15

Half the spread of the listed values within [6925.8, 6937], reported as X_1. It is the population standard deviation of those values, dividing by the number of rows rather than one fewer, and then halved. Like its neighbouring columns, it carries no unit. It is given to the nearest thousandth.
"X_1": 0.278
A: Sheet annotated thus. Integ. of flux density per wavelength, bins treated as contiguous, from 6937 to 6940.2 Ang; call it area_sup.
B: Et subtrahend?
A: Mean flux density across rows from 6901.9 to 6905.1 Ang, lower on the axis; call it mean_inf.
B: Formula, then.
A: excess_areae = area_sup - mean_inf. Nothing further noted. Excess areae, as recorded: 35.5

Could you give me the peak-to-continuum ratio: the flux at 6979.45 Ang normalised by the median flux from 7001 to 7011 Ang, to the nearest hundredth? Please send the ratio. 1.00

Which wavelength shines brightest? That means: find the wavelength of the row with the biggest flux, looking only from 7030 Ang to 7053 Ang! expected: 7039.17 Ang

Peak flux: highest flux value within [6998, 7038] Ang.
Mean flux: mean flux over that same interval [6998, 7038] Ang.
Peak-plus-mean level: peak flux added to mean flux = 32.0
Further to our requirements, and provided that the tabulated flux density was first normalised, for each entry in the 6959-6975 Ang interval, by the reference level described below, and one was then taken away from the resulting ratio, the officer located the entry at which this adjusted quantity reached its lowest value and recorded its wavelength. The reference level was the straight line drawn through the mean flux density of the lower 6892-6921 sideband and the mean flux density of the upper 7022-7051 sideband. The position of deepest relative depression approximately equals 6969.82 Ang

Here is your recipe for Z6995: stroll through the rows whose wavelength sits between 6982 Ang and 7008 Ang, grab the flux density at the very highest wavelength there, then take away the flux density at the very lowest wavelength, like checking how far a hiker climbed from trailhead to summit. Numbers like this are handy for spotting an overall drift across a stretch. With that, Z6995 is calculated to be -0.3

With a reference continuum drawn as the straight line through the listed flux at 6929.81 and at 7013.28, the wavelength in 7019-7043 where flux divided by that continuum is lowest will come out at 7019.75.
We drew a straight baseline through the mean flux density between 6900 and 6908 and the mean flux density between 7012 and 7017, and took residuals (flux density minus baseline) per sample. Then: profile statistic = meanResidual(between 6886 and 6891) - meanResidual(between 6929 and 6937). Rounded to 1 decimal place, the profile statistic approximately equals -0.1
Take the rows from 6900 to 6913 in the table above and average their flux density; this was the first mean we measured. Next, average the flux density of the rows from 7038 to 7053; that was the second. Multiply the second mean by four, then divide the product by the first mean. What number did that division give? 4.06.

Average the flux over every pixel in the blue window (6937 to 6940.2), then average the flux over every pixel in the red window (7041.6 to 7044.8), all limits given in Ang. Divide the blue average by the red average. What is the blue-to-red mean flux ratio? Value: 1.01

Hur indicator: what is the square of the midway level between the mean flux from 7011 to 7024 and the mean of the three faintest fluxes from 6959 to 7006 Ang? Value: 227.0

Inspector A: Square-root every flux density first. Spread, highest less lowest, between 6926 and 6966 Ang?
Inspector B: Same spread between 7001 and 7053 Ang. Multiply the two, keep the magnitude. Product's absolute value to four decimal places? 0.0572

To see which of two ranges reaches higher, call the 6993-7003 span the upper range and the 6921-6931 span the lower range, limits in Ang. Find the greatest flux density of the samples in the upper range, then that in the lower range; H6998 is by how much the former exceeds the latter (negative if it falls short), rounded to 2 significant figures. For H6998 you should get 0.18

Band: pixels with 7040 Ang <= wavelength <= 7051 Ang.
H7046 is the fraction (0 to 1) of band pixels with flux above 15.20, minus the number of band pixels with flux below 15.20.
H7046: 0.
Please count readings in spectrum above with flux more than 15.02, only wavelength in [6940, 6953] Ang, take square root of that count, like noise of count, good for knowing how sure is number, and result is 2.2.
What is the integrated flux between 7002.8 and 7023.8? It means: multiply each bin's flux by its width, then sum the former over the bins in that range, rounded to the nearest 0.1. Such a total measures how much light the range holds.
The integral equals 319.2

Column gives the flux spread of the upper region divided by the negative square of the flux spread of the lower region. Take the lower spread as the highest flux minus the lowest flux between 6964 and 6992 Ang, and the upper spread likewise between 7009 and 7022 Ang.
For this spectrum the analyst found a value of -0.80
